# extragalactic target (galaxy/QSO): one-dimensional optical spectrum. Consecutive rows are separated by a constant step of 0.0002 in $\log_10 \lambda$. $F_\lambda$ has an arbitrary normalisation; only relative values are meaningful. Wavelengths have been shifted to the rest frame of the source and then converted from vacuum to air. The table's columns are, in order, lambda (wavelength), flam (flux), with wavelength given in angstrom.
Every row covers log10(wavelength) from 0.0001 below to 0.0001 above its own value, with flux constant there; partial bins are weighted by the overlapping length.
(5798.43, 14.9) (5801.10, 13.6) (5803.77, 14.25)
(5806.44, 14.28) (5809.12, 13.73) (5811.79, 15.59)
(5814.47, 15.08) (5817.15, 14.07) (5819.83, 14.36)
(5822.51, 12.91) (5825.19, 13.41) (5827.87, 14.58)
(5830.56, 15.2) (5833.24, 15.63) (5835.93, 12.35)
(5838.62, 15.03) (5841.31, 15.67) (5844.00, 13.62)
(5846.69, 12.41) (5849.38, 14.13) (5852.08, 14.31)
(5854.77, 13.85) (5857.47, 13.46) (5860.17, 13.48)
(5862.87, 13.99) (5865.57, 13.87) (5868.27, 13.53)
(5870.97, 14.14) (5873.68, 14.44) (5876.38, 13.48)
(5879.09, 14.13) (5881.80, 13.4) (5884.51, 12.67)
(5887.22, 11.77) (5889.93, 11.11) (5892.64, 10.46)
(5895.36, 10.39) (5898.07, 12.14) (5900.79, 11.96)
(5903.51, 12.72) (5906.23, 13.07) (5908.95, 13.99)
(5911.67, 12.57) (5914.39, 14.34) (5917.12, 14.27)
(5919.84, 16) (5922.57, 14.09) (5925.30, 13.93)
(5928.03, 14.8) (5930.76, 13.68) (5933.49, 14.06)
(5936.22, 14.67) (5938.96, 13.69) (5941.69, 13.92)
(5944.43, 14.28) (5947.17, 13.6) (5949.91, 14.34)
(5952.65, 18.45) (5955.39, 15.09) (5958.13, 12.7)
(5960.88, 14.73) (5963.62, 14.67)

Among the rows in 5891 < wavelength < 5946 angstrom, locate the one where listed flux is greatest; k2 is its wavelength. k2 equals 5919.84 angstrom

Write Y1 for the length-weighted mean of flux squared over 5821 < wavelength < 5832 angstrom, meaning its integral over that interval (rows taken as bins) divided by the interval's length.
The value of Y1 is 198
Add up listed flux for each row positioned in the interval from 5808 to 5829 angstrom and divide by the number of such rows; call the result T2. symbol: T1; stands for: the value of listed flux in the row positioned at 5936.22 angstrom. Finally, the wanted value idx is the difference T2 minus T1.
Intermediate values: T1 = 14.67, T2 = 14.2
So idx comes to -0.5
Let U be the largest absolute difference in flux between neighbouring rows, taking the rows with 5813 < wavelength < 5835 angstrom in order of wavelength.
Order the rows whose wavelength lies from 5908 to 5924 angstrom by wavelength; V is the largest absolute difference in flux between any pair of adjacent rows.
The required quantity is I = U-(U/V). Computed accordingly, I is 0.7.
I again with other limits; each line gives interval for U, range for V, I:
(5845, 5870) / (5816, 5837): 1.2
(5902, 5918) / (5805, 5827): 0.8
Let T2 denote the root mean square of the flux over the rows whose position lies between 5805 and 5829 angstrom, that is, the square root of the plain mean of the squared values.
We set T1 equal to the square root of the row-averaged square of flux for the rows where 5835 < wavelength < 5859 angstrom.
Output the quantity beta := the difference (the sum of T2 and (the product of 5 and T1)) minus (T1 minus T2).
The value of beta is 84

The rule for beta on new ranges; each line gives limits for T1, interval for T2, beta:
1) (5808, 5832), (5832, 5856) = 86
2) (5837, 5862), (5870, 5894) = 82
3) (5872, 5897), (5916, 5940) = 79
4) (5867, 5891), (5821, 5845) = 82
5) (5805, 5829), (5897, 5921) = 84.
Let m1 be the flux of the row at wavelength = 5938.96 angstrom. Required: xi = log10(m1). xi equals 1.14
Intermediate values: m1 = 13.69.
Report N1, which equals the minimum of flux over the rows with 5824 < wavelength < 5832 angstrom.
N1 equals 13.41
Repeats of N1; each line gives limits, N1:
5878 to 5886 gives 12.67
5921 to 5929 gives 13.93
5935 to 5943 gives 13.69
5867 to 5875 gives 13.53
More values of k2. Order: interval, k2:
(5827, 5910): 5841.31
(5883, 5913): 5908.95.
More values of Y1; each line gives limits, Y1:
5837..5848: 202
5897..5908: 157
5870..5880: 197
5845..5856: 188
